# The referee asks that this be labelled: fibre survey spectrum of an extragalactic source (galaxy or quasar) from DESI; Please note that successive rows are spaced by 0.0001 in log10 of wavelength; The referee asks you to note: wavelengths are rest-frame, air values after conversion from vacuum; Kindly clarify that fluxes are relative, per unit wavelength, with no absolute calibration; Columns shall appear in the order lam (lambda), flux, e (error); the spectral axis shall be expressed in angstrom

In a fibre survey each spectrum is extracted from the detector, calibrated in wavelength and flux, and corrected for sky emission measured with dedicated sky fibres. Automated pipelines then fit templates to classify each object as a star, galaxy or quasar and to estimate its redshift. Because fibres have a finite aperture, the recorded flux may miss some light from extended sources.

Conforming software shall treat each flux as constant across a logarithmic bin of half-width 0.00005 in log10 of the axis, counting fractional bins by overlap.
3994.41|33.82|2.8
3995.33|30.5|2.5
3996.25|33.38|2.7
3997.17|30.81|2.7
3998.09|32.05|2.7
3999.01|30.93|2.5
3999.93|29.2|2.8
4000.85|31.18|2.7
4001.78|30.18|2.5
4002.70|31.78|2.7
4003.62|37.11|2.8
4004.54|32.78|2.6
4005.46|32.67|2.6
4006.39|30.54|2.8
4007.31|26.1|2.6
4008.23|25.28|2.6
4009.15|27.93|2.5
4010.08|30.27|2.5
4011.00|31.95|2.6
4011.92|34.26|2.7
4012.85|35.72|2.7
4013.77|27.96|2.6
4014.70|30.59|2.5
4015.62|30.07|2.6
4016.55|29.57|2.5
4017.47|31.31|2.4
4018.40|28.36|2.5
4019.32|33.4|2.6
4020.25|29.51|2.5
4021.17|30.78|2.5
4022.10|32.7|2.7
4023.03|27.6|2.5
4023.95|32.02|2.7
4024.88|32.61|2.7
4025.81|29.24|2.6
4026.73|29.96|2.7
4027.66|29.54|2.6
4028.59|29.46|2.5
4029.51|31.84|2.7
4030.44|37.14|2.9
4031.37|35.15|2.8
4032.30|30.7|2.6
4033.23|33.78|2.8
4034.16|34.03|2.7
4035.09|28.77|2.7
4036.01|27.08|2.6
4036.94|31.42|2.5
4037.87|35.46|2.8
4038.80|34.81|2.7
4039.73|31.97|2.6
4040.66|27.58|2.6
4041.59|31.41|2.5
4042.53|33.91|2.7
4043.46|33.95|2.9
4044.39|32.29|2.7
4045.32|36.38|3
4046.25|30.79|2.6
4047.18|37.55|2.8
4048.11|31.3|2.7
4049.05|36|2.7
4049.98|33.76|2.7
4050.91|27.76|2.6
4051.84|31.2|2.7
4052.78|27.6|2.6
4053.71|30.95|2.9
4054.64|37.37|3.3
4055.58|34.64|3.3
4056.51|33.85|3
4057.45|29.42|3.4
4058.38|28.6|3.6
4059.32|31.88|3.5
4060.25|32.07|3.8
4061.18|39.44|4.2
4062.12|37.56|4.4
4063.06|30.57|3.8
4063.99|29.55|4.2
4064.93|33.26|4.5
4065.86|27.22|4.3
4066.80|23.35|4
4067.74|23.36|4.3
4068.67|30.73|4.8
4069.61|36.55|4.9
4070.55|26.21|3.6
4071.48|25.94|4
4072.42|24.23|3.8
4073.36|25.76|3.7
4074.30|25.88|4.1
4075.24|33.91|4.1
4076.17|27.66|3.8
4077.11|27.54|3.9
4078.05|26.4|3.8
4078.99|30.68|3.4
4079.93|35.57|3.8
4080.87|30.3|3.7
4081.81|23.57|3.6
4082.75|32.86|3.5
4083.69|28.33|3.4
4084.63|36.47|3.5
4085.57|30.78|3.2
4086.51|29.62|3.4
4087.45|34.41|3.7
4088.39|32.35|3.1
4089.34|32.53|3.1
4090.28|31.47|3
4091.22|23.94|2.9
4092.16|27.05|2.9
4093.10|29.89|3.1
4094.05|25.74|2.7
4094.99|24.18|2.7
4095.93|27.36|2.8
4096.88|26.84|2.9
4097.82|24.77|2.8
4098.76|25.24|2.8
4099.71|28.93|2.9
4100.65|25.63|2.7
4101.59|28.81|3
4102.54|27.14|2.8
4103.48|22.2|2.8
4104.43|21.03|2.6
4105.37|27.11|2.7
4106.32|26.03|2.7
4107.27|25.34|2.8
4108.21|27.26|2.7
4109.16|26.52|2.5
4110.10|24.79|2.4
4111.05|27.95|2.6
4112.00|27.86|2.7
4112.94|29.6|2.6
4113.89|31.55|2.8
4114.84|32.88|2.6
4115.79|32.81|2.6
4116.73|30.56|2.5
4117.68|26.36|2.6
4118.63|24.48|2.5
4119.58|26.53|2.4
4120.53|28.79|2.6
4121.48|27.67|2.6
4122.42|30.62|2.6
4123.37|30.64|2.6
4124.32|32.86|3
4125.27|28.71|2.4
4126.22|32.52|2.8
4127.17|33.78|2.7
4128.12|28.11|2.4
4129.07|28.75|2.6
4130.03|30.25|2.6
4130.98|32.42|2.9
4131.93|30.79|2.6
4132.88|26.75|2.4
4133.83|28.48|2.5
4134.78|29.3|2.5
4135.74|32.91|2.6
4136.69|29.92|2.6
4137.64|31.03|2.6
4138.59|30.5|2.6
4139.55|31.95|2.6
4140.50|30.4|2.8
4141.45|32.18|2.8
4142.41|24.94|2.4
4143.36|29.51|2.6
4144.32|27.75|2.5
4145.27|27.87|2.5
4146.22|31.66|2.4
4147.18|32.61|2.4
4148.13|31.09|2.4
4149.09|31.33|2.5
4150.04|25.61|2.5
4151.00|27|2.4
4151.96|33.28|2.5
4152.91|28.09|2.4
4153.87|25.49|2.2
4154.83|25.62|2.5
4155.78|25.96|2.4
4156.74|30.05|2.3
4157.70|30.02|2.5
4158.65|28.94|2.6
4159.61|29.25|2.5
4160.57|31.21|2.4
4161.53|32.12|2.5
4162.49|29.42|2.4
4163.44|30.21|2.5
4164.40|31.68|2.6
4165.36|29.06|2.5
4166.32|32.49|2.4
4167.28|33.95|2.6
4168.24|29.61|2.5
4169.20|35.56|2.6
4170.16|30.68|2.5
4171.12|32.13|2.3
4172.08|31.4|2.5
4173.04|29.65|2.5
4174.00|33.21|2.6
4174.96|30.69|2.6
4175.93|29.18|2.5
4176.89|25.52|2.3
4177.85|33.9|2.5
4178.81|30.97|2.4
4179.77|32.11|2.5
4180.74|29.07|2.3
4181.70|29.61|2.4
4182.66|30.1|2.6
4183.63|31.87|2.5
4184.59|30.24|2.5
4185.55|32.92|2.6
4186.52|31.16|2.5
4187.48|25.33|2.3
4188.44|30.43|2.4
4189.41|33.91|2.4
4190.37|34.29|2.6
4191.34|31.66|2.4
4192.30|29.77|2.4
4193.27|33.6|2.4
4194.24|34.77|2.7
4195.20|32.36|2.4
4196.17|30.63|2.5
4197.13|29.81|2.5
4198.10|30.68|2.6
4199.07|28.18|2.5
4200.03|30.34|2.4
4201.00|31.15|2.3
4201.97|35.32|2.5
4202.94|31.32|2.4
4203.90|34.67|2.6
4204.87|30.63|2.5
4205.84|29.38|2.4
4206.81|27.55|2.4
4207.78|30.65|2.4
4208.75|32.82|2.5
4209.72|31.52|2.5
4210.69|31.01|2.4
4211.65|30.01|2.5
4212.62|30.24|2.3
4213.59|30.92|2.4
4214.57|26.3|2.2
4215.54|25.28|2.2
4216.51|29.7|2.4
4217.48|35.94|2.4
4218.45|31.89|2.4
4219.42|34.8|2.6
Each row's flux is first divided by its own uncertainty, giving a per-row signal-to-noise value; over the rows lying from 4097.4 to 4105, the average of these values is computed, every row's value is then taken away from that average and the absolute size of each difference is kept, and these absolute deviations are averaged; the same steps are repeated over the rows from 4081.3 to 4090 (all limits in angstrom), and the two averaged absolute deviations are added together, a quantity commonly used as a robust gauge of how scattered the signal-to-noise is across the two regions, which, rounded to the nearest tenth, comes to 1.5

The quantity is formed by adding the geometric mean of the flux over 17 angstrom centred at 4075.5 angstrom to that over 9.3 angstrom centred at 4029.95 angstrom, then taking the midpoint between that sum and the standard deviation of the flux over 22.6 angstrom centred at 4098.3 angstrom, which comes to 31.8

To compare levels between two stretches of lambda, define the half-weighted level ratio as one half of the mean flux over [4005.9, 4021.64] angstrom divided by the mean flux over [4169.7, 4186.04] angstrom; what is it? 0.49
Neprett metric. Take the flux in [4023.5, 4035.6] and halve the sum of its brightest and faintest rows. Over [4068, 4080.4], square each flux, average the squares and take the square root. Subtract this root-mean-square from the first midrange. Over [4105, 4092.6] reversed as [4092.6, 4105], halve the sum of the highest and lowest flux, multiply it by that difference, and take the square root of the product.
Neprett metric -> 10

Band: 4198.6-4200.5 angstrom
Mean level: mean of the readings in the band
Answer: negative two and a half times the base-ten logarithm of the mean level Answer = -3.67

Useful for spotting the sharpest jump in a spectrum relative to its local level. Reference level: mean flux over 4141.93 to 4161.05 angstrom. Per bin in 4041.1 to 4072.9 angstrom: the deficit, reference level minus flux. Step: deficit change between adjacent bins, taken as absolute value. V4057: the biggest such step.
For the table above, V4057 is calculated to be 10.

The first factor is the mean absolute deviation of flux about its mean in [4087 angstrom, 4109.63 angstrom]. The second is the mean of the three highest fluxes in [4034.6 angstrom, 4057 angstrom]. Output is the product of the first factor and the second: 88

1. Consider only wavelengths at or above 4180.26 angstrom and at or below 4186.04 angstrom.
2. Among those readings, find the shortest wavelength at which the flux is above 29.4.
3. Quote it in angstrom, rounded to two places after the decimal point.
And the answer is 4181.70 angstrom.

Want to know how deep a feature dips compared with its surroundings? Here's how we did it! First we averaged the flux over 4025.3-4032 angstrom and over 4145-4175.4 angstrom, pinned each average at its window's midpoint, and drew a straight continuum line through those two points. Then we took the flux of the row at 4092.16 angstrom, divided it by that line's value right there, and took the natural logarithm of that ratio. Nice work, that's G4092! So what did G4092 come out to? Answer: -0.14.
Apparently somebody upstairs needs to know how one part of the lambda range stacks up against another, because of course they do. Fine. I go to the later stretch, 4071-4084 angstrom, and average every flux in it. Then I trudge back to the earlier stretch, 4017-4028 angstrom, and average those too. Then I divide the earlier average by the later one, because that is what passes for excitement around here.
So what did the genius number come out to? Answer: 1.07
